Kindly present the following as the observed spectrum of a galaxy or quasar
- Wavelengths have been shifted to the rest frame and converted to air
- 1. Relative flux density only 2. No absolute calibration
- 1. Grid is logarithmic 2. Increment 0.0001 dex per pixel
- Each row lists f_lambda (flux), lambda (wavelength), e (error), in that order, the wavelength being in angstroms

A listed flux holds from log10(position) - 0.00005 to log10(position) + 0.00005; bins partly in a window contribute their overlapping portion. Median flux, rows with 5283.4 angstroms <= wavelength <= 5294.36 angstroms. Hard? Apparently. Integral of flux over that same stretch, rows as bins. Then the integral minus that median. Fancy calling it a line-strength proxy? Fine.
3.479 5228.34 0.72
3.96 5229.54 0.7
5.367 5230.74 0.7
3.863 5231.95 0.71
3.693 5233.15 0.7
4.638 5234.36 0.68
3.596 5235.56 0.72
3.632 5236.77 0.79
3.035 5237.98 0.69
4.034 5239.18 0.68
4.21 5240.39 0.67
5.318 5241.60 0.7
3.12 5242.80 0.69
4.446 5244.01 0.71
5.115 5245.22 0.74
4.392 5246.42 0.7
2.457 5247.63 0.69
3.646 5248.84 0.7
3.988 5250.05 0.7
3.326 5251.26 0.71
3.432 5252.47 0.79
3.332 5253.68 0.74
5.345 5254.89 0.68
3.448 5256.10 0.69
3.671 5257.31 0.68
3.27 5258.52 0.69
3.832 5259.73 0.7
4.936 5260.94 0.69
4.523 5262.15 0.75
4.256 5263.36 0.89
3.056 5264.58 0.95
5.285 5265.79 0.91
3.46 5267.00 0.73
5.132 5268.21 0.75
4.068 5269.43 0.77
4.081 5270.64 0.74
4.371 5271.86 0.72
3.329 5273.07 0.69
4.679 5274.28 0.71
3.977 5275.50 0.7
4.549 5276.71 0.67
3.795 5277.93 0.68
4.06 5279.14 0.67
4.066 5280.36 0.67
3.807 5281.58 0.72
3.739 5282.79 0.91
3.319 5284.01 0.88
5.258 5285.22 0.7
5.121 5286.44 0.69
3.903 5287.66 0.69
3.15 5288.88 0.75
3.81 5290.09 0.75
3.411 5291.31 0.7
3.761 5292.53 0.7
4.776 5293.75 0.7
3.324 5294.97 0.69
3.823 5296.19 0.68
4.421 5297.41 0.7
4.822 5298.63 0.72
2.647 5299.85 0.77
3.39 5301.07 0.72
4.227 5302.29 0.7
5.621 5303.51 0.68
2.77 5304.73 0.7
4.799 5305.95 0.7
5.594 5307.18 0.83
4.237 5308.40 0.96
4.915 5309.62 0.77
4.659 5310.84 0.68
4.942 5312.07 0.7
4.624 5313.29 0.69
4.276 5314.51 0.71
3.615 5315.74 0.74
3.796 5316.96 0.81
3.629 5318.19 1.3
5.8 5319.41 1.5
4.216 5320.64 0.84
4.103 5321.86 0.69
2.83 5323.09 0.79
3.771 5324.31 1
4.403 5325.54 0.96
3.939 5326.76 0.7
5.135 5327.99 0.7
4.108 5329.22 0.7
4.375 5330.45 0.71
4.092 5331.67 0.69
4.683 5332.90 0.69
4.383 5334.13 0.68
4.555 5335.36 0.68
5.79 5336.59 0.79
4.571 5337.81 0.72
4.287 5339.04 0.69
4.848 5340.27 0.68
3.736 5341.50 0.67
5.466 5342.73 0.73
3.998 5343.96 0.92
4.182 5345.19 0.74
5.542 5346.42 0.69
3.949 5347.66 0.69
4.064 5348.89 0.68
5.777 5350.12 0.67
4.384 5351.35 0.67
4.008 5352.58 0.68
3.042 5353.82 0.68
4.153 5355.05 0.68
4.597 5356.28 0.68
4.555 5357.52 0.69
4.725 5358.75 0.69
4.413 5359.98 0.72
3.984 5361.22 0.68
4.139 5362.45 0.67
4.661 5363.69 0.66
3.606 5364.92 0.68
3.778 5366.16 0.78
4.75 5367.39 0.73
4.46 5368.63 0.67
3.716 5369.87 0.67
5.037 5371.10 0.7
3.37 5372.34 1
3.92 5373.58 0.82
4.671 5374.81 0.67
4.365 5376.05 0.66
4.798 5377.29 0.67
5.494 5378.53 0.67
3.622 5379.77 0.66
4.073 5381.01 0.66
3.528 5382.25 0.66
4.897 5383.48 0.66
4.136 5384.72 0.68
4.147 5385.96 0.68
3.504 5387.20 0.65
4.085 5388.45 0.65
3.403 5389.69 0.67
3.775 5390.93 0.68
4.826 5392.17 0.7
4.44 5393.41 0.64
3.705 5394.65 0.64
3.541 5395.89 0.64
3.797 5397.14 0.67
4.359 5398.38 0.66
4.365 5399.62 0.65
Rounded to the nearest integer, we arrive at 41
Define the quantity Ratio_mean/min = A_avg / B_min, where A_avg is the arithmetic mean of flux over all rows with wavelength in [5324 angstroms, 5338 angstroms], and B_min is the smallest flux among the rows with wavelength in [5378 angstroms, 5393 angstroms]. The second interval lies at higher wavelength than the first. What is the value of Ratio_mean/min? 1.32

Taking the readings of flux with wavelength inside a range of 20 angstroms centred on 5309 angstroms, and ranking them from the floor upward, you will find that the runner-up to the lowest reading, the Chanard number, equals 2.77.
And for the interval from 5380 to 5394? 3.504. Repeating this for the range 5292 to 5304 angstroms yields 3.324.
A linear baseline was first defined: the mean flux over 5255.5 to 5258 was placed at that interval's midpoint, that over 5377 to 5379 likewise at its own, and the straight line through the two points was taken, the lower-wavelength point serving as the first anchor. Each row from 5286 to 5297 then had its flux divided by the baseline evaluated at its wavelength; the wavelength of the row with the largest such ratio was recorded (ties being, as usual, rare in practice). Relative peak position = 5286.44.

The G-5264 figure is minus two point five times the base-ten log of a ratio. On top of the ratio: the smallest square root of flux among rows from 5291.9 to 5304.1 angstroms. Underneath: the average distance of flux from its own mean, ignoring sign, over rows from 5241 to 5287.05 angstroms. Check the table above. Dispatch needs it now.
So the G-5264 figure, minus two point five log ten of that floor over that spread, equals -1.07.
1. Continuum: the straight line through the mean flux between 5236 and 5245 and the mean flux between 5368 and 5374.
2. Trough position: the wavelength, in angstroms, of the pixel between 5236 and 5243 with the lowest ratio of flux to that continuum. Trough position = 5237.98 angstroms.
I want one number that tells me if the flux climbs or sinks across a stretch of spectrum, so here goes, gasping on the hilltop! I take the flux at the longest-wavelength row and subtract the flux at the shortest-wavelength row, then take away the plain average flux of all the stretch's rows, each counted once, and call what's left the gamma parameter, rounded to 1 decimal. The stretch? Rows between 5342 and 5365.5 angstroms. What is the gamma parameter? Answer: -6.2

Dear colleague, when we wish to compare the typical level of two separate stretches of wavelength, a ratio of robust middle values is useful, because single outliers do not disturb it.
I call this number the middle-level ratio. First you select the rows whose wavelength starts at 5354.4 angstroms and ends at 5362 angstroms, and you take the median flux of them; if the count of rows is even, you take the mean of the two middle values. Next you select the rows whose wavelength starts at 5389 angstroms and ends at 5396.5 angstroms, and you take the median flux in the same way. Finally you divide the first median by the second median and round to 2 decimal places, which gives 1.20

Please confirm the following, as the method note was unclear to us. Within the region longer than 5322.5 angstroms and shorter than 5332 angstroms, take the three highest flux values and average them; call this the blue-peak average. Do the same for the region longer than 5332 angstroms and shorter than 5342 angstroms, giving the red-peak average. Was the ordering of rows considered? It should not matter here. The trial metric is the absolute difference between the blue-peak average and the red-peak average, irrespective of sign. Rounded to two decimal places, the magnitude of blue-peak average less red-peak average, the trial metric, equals 0.47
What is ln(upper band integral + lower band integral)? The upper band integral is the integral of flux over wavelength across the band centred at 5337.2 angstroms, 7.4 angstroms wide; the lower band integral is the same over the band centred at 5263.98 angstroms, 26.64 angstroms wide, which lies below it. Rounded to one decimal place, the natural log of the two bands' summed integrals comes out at 5.0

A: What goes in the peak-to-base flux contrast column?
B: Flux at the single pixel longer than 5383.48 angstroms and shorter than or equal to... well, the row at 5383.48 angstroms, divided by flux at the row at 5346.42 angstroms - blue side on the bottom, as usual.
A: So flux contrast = 0.88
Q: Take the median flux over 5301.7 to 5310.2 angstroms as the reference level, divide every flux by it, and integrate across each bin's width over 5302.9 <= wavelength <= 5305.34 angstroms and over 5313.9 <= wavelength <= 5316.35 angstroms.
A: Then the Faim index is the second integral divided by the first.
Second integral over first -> 0.94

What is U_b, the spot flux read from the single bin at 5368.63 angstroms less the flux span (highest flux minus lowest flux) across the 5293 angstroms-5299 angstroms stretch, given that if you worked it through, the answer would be 3.0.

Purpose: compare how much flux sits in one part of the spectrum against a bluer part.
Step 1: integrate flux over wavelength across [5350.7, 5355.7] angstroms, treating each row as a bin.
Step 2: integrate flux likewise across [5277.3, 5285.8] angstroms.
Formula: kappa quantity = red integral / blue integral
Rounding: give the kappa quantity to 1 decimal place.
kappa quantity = 0.6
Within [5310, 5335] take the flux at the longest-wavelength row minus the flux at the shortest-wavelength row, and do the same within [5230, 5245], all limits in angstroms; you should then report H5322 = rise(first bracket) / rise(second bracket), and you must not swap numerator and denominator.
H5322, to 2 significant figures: 0.30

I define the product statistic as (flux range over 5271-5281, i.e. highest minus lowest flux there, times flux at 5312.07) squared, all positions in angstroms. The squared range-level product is 45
